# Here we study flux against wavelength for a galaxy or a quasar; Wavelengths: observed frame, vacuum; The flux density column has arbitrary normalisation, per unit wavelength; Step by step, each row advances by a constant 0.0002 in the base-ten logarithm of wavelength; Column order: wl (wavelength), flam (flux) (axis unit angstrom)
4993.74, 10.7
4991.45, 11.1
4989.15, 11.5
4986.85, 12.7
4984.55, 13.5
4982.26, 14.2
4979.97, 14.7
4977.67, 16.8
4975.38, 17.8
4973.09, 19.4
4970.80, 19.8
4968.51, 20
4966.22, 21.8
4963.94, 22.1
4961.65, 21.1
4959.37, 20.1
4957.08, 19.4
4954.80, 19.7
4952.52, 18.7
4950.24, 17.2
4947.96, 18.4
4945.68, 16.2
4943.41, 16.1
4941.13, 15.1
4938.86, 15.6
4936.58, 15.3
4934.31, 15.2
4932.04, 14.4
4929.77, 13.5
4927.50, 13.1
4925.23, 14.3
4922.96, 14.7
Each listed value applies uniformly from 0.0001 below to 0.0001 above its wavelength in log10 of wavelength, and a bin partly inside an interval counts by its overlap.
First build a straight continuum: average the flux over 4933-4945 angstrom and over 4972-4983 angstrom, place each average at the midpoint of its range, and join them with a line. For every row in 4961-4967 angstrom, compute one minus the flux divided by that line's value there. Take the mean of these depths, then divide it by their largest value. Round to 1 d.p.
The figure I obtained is 1.1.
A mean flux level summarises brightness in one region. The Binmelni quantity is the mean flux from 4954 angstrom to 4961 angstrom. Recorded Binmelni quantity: 20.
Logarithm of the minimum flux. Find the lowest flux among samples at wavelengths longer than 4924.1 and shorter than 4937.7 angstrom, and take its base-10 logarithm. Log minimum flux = 1.12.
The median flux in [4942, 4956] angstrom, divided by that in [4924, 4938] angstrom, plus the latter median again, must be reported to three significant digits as 15.6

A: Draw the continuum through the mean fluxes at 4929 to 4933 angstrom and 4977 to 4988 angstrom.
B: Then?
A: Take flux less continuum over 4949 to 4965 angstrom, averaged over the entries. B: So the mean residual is 5.6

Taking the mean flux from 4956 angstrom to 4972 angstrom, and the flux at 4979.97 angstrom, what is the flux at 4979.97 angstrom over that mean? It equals 0.71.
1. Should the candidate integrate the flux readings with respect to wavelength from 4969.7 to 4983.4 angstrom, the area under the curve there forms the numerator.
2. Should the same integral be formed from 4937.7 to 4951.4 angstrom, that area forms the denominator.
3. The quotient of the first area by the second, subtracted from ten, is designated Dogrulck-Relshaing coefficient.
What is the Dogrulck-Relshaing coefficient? 9.0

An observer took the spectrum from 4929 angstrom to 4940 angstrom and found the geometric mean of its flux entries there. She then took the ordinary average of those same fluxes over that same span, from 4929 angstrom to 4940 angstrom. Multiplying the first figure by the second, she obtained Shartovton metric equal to 219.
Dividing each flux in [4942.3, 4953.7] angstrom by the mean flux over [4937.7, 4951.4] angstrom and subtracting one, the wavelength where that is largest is 4952.52 angstrom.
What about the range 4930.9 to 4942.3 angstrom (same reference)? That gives 4938.86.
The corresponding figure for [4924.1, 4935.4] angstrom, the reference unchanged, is 4934.31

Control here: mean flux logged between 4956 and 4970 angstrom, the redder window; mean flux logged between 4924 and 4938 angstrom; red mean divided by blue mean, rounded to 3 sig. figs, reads 1.45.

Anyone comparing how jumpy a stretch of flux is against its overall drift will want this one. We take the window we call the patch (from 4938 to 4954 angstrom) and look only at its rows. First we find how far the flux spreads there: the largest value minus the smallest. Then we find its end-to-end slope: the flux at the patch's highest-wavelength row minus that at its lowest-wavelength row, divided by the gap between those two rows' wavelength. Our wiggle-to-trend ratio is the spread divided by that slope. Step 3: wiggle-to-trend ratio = 16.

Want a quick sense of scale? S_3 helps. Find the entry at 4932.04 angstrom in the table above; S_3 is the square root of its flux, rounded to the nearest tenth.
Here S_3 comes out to 3.8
